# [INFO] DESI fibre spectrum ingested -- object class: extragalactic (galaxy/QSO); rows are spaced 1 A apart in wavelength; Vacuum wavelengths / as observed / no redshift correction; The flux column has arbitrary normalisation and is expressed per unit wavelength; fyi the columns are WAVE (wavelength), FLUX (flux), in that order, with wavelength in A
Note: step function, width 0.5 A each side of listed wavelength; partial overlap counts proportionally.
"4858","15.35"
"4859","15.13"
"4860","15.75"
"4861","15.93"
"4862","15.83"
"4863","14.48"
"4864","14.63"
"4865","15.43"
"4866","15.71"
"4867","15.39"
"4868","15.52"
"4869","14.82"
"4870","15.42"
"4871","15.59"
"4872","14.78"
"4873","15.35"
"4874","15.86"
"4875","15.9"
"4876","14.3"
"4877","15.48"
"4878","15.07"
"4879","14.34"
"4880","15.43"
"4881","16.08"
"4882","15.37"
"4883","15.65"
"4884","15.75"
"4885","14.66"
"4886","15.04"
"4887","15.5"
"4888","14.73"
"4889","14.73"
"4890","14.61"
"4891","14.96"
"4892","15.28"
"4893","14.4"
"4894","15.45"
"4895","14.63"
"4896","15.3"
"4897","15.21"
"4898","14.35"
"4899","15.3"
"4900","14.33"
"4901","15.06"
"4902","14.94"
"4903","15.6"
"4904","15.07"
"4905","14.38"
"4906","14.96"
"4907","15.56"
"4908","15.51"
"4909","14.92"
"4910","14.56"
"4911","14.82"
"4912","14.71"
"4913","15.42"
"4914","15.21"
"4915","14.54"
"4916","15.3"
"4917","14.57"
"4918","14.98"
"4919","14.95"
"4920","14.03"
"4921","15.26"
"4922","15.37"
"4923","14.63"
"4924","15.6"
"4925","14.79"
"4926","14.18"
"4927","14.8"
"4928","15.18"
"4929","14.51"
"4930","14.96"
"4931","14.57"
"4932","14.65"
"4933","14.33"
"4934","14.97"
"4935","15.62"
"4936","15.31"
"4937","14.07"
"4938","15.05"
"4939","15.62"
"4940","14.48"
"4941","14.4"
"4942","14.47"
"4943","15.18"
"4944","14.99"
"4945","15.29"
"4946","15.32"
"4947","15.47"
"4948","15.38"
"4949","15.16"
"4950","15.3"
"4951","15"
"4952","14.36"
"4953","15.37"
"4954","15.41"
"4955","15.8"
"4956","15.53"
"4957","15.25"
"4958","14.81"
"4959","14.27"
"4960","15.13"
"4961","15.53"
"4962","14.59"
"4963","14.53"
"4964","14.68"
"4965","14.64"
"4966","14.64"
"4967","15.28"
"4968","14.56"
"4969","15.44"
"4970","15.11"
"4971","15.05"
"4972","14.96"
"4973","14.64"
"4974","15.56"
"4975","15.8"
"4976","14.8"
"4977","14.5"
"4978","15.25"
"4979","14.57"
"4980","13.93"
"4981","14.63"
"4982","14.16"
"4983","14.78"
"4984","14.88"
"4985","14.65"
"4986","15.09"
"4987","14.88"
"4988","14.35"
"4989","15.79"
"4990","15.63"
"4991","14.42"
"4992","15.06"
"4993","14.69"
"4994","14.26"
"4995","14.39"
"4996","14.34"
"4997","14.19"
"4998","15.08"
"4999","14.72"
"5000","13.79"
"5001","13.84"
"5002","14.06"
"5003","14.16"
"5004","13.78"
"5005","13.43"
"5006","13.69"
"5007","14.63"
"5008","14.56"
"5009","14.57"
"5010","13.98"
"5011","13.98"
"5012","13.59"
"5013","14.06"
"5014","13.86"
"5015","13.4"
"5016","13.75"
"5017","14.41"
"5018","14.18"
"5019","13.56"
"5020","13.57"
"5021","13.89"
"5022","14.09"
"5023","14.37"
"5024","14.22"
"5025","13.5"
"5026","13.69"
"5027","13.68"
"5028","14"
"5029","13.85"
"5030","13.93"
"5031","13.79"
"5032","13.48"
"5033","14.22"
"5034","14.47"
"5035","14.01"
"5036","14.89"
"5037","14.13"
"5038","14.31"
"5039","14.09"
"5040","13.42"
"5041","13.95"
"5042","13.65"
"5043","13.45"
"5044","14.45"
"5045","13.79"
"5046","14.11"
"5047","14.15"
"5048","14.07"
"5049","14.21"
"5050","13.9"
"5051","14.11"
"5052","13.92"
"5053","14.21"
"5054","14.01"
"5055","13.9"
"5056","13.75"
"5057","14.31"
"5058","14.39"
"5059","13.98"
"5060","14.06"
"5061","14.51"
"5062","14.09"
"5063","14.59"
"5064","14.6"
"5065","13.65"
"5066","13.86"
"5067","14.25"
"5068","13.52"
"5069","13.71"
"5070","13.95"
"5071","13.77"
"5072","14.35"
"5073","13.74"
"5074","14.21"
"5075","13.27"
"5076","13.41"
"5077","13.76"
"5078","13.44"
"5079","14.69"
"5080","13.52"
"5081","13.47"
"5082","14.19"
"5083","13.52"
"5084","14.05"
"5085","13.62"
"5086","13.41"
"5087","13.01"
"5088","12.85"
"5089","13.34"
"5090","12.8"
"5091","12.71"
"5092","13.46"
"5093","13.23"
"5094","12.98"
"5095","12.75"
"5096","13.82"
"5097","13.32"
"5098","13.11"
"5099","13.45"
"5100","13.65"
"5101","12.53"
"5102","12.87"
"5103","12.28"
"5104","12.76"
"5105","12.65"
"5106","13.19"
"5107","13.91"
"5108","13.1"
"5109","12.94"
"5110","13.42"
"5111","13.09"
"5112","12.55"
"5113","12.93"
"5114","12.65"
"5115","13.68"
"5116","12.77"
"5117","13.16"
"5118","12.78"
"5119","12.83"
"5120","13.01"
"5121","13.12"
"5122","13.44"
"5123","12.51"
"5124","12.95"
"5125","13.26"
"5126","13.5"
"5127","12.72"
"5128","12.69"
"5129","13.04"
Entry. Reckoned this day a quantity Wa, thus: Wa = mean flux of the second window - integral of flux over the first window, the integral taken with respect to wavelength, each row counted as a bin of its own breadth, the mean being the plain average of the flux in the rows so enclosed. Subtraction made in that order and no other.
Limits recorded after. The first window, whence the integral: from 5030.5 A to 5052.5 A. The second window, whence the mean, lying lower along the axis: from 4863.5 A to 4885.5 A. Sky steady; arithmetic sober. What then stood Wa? -293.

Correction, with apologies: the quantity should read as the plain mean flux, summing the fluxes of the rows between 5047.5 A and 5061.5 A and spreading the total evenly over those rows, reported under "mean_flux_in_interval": 14.1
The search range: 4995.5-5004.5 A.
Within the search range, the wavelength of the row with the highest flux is 4998 A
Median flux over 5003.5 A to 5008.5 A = 13.8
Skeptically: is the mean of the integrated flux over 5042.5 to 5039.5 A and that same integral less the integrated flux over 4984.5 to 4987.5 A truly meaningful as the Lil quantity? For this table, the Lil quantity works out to 19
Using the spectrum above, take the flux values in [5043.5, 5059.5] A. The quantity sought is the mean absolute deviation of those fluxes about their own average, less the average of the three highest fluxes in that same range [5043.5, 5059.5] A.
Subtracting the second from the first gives -14.2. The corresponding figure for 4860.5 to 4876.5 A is -15.5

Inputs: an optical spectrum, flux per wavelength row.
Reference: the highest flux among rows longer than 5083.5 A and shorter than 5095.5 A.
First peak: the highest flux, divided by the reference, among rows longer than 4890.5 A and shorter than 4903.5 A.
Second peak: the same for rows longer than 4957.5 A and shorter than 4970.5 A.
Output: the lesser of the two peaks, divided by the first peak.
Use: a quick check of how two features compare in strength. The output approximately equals 1.00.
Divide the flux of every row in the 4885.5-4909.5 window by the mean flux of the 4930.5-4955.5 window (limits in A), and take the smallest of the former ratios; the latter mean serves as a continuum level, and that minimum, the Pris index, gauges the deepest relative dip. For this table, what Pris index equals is 0.95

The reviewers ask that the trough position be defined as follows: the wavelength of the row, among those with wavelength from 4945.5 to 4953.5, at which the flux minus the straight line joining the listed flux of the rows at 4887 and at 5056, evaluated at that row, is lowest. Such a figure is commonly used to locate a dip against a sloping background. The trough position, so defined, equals 4952 A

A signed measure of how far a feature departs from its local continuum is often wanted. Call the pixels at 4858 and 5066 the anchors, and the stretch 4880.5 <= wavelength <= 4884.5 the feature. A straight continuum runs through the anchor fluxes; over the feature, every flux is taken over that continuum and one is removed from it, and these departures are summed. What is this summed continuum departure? 0.14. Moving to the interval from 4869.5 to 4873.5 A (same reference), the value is 0.01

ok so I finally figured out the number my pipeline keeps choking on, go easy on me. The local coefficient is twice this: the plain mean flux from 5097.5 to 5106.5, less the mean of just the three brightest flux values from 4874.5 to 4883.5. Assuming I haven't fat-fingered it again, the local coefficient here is -5.9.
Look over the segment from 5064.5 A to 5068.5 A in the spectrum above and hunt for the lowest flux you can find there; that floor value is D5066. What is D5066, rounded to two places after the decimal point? 13.52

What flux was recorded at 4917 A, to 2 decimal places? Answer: 14.57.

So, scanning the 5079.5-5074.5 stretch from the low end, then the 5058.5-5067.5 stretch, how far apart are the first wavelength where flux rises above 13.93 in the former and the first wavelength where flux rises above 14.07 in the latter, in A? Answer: 18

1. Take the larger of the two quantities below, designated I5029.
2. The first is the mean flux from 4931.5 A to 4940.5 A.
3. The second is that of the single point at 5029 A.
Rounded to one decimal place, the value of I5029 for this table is 14.9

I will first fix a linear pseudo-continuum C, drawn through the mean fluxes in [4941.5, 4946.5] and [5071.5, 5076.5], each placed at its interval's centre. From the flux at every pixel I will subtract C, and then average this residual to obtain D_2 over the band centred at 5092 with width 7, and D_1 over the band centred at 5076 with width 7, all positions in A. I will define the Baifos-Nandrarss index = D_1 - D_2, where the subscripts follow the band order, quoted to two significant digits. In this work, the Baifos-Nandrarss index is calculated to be 0.60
